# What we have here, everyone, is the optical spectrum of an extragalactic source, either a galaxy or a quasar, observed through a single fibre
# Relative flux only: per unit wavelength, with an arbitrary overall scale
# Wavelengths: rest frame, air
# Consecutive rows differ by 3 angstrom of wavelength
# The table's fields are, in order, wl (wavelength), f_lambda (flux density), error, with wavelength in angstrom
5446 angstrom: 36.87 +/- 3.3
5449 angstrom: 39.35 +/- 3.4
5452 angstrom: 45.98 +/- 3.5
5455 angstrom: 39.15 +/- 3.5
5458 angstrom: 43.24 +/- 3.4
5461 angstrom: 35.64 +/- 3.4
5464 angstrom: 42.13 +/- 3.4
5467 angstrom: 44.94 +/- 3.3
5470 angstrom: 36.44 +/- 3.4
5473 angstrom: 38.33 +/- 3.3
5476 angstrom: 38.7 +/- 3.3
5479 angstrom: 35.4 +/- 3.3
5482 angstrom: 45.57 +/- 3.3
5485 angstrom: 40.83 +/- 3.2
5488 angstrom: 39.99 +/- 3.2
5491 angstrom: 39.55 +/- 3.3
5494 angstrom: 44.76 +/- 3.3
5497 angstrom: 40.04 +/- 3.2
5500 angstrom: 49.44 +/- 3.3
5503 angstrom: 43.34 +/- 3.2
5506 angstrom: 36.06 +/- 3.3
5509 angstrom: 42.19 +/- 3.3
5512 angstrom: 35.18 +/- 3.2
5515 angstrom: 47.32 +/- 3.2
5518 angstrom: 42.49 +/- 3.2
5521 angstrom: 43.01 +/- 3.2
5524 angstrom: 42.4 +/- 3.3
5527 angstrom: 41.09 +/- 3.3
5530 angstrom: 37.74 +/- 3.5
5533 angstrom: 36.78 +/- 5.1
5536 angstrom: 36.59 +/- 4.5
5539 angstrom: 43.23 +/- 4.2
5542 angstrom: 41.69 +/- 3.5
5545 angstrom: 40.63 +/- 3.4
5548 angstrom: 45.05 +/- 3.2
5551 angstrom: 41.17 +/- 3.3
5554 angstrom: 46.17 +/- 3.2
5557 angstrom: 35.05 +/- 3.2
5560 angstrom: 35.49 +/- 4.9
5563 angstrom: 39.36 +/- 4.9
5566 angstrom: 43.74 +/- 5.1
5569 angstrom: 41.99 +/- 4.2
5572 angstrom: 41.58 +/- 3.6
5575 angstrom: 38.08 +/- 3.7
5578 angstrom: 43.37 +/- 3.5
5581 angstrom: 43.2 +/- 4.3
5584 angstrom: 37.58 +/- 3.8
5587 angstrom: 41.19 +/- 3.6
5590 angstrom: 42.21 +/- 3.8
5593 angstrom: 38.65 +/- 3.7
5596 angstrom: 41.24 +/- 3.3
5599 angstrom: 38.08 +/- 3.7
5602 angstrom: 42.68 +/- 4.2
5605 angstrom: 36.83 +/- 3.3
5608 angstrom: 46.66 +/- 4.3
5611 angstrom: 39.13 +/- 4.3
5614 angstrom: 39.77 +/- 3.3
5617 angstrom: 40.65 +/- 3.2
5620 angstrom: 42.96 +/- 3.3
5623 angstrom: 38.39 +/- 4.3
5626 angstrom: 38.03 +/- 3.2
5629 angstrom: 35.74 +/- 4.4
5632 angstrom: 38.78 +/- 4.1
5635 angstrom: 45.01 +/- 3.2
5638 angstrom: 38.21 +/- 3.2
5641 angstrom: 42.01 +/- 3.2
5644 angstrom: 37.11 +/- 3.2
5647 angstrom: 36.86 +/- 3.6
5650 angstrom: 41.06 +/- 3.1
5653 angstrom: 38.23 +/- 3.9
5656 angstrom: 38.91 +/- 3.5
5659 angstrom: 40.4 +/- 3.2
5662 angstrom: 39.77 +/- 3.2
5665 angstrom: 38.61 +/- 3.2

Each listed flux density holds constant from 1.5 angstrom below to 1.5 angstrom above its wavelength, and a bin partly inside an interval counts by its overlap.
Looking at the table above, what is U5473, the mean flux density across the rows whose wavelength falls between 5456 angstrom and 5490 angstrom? 40.1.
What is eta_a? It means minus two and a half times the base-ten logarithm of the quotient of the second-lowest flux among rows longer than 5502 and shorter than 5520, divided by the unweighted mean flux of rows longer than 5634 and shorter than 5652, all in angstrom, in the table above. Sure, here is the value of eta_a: 0.11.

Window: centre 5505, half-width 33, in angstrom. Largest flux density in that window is 49.44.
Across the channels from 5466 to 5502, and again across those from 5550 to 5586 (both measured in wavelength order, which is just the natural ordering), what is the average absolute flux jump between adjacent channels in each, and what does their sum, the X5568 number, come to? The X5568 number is 8.3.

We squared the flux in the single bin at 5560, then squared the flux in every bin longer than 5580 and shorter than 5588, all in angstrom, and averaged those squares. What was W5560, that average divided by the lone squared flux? 1.3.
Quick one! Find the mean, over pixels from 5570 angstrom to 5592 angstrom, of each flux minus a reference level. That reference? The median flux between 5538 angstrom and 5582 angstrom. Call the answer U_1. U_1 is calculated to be -0.7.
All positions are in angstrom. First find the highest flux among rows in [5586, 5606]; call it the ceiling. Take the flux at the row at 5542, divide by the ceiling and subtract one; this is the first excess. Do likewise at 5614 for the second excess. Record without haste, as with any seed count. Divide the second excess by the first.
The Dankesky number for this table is 2.9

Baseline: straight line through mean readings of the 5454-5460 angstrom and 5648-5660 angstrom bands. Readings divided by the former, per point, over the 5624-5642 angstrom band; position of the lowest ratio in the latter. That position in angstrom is 5629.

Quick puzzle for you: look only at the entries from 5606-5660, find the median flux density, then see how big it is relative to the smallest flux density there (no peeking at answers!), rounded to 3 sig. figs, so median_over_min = 1.09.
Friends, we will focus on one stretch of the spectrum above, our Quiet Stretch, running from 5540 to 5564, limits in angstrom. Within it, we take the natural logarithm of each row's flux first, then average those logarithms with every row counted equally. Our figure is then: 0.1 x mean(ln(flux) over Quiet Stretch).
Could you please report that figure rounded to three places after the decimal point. 0.370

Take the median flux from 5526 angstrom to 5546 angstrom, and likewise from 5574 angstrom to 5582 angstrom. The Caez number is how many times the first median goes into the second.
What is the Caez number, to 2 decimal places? 1.06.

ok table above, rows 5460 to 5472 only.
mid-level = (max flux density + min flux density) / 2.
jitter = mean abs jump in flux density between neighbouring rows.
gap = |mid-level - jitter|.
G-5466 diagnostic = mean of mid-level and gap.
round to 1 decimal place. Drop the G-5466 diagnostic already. 37.3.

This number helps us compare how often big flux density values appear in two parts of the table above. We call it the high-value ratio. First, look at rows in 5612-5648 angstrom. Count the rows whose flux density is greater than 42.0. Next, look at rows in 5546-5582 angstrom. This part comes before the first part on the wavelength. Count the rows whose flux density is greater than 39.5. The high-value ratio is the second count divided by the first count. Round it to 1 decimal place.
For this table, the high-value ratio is 2.7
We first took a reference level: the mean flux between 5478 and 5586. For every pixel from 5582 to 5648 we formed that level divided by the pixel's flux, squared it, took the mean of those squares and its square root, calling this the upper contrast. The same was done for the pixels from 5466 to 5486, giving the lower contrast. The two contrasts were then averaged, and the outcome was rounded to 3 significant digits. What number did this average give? 1.04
